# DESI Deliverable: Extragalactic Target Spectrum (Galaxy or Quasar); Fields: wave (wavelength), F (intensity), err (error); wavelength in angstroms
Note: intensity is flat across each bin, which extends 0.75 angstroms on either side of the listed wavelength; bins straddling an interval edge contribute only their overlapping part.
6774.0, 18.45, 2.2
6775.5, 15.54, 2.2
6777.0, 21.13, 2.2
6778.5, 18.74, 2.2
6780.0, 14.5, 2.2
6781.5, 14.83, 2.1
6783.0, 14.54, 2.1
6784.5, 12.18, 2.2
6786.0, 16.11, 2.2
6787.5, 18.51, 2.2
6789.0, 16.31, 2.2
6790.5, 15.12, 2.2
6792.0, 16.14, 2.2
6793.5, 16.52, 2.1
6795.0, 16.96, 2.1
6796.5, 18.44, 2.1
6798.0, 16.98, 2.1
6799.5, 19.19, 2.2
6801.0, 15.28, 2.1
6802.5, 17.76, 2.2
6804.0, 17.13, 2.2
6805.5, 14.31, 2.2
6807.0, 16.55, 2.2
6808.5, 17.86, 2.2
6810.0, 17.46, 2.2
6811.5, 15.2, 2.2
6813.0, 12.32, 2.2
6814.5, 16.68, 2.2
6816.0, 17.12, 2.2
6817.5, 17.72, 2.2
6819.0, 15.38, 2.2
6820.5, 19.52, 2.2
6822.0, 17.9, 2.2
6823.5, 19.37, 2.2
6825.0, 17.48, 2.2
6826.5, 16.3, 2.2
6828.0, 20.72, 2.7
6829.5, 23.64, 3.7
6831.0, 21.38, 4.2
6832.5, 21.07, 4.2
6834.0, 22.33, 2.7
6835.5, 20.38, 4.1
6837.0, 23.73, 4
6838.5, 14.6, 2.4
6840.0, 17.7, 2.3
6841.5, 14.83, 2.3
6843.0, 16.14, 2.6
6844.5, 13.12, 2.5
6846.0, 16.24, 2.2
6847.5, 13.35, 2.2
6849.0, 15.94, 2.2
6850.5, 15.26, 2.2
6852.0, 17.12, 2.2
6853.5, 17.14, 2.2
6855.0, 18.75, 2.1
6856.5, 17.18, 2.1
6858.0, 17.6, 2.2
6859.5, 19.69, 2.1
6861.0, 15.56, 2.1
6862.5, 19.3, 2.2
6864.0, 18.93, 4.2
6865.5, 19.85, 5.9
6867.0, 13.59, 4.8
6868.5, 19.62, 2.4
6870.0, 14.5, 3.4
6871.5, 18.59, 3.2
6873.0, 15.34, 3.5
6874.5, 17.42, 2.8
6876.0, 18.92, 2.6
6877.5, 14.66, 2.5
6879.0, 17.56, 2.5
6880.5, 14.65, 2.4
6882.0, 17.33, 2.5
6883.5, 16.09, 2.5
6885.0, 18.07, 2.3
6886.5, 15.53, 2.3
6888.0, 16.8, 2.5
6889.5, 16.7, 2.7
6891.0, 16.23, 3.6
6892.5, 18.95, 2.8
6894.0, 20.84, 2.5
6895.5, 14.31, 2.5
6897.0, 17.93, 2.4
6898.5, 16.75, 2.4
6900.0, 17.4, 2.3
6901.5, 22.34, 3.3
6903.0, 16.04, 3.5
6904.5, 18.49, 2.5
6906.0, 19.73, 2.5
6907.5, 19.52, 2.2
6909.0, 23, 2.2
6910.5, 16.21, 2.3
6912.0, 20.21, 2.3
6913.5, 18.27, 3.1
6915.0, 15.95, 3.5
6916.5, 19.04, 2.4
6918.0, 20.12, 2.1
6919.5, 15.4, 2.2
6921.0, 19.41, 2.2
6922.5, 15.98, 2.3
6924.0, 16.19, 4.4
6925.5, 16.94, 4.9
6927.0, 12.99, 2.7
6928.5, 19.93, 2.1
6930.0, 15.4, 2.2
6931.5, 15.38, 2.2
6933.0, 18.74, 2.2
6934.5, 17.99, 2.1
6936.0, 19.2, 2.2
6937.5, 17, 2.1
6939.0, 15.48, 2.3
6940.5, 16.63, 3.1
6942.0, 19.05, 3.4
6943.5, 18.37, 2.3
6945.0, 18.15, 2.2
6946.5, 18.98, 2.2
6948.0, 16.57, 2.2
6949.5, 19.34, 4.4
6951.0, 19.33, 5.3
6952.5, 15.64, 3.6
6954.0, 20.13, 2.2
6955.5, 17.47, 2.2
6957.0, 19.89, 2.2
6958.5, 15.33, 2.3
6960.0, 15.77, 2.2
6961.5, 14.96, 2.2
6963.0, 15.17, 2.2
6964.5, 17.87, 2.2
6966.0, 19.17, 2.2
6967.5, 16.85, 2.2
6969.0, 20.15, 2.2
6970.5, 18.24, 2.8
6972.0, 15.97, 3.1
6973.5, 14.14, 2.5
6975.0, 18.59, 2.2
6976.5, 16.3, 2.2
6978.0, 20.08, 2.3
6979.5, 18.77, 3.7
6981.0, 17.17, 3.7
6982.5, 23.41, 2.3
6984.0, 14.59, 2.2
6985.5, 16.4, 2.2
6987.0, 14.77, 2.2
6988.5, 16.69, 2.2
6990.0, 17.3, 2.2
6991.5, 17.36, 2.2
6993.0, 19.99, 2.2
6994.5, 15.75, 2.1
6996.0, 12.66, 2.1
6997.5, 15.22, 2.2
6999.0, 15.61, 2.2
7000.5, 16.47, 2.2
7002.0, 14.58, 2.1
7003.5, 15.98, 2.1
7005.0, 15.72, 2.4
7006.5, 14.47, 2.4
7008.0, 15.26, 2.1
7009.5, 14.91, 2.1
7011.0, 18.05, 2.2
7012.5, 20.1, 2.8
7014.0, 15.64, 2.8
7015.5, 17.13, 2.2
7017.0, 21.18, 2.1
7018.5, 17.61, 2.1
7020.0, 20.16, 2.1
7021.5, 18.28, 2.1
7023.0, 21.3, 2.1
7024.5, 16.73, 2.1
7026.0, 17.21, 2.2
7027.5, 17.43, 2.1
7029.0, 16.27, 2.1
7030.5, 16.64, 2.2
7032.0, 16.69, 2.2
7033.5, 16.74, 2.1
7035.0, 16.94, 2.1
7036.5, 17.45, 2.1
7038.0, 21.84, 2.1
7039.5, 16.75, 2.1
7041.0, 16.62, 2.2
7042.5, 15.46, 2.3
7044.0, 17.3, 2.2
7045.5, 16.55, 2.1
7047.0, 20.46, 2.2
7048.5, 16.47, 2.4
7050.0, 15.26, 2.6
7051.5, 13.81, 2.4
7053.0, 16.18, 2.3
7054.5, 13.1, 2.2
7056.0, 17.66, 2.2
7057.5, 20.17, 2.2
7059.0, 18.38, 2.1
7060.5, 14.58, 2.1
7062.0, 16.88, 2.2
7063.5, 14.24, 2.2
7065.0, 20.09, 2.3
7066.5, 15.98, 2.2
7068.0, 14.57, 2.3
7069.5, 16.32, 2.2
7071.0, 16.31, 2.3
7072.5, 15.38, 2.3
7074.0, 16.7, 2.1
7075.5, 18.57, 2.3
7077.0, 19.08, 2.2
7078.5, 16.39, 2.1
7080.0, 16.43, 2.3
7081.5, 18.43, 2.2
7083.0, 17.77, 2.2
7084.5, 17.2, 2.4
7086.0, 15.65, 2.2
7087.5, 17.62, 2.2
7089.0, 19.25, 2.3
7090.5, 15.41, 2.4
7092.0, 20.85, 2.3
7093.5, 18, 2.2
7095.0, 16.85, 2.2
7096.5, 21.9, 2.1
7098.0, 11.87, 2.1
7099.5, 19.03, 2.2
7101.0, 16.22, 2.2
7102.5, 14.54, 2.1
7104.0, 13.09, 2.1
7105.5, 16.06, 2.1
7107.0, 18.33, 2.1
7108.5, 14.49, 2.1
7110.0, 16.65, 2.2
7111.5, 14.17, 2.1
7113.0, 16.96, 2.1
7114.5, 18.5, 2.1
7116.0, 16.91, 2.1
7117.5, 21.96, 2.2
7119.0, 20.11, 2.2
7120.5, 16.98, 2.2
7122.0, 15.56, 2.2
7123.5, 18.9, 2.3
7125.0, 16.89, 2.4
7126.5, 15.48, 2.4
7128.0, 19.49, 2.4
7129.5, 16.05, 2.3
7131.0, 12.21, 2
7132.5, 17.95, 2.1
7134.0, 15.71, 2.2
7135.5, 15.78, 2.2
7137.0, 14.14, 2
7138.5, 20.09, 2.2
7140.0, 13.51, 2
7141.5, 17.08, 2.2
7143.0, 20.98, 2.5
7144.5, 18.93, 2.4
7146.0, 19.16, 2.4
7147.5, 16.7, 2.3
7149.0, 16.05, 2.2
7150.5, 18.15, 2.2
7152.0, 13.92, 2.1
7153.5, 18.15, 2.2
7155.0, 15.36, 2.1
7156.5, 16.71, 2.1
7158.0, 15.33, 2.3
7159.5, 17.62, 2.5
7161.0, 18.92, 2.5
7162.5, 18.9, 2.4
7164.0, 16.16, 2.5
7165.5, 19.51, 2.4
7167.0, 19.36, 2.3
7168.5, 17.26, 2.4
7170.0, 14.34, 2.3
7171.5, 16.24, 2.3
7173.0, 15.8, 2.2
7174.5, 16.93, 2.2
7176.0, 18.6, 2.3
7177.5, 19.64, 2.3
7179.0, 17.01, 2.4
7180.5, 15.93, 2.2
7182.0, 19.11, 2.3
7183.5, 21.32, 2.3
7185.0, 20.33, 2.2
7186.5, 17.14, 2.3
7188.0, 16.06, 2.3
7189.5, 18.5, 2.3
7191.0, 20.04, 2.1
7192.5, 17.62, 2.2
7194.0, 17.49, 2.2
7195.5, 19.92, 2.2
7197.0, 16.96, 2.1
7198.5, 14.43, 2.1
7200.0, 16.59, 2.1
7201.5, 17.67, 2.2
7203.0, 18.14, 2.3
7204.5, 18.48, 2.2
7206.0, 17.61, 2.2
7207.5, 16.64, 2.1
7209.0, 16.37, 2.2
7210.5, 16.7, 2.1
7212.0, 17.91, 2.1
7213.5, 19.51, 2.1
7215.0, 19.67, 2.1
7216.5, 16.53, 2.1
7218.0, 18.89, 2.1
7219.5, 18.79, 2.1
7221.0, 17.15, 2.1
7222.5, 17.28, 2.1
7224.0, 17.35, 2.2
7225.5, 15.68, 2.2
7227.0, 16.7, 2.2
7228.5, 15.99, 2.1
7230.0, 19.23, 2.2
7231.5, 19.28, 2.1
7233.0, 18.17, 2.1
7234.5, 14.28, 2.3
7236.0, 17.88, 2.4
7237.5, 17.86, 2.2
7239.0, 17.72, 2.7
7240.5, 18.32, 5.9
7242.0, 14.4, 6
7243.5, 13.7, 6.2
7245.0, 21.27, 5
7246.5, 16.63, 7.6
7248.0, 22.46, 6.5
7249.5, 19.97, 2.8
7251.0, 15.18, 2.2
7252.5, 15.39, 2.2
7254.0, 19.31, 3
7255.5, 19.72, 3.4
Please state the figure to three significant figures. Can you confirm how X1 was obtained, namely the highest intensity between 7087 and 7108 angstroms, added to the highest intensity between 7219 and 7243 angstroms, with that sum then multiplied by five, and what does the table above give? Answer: 206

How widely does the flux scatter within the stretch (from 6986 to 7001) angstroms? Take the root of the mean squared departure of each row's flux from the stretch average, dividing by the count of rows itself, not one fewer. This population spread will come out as 1.83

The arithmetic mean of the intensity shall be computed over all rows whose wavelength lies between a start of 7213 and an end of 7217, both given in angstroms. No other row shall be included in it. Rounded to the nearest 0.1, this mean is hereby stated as 18.6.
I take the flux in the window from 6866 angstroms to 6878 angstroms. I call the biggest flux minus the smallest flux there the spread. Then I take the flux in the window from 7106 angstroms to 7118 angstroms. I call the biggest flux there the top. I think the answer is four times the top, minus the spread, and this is 81.8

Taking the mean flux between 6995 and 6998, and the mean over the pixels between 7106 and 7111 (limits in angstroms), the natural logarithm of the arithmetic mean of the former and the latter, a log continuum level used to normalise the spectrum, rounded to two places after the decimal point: 2.72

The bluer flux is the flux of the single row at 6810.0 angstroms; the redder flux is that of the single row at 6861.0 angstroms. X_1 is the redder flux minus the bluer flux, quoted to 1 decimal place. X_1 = -1.9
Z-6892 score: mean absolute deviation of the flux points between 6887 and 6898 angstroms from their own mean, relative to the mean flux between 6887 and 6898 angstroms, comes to 0.091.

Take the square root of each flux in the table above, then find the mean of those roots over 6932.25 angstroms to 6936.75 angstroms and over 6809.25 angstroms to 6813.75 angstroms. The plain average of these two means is 4.09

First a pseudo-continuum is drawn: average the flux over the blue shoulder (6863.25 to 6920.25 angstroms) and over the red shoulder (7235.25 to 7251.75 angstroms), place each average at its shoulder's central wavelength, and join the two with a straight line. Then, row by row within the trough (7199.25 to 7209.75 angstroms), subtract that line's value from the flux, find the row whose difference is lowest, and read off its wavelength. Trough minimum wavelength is 7209.0 angstroms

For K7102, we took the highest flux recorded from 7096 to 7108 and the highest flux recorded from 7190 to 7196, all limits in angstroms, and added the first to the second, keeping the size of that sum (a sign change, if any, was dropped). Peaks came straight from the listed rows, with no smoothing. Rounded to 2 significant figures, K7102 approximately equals 42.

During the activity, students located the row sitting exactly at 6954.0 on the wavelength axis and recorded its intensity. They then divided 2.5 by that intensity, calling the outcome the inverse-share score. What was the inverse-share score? 0.124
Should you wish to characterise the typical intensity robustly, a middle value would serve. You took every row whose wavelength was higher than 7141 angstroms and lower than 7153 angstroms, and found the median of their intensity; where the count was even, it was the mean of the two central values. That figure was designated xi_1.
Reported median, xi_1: 17.6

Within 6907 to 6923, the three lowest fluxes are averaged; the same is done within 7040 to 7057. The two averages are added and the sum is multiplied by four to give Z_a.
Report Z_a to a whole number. 119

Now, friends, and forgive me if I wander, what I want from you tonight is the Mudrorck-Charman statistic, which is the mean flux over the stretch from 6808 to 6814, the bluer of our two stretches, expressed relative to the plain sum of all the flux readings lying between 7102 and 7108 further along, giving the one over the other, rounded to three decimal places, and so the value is 0.253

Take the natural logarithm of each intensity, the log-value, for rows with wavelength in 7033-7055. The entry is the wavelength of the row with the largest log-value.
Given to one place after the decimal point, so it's 7038.0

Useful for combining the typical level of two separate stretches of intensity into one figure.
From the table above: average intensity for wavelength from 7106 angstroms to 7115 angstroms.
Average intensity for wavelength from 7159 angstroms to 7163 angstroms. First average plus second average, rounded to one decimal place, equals 35.0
